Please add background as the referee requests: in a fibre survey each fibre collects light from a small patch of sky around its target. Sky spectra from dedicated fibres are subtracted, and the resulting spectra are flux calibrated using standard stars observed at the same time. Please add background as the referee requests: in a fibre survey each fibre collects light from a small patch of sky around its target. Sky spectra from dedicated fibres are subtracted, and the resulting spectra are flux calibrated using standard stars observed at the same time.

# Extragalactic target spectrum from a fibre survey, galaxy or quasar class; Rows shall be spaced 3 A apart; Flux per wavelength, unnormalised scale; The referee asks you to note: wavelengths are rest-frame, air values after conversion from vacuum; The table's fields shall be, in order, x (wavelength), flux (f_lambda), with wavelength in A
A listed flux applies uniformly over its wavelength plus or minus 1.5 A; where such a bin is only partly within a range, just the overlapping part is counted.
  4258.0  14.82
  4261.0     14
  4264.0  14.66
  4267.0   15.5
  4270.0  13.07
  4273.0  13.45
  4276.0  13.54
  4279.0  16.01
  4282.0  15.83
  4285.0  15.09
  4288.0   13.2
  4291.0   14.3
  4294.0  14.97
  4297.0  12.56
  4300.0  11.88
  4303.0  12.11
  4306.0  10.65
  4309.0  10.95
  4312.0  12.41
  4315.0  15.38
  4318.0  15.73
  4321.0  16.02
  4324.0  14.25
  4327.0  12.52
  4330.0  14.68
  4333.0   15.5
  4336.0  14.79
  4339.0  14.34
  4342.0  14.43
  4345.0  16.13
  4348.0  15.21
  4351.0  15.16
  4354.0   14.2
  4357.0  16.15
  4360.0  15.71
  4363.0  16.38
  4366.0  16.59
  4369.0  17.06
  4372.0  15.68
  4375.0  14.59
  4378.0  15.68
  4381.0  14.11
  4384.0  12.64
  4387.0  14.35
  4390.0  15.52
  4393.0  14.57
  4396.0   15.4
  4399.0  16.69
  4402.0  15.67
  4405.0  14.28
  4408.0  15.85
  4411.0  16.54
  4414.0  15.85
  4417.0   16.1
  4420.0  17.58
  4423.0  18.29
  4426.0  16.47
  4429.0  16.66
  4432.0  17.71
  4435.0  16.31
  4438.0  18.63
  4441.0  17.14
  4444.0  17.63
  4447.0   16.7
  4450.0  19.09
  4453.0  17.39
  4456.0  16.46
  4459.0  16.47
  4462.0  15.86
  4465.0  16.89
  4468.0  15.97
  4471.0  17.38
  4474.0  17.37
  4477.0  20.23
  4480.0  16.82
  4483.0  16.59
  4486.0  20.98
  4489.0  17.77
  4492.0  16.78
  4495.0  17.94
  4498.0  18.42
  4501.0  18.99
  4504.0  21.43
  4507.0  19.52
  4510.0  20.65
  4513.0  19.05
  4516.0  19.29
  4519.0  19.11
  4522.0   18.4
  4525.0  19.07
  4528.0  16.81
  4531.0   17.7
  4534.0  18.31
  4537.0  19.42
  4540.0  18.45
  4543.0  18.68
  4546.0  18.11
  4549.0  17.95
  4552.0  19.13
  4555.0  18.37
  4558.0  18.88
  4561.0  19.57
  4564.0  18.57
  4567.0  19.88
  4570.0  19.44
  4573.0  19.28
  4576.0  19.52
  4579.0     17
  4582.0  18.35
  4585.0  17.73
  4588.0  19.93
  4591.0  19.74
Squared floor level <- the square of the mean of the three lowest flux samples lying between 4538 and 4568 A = 329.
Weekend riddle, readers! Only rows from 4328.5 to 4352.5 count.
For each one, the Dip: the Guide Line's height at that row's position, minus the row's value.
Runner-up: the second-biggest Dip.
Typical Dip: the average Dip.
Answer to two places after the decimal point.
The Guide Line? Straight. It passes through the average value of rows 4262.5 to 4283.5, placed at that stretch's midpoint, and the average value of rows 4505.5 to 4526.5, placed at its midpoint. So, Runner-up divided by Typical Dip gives 1.73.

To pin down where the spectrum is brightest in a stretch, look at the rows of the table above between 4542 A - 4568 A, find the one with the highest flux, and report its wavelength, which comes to 4567.0 A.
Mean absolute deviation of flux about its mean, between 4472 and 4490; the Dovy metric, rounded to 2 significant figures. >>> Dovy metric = 1.5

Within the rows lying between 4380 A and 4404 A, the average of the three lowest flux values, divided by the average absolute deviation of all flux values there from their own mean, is 14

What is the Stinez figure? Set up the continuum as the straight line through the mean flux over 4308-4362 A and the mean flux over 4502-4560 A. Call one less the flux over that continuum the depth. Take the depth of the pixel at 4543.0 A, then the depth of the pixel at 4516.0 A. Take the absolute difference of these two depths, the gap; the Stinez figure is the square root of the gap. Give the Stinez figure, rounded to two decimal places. 0.25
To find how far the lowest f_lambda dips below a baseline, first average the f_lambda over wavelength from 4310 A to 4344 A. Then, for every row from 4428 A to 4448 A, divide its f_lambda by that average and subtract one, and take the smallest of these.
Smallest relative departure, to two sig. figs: 0.12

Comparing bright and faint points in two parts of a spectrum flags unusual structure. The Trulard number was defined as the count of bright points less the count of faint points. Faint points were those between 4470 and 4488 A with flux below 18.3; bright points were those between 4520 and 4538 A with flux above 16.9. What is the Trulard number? 1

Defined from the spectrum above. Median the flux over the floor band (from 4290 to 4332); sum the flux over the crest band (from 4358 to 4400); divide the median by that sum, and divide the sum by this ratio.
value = 3447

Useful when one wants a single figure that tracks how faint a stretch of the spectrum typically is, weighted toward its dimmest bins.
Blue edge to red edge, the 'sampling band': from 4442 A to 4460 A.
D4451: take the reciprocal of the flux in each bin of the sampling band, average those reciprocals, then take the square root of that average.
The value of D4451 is 0.241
